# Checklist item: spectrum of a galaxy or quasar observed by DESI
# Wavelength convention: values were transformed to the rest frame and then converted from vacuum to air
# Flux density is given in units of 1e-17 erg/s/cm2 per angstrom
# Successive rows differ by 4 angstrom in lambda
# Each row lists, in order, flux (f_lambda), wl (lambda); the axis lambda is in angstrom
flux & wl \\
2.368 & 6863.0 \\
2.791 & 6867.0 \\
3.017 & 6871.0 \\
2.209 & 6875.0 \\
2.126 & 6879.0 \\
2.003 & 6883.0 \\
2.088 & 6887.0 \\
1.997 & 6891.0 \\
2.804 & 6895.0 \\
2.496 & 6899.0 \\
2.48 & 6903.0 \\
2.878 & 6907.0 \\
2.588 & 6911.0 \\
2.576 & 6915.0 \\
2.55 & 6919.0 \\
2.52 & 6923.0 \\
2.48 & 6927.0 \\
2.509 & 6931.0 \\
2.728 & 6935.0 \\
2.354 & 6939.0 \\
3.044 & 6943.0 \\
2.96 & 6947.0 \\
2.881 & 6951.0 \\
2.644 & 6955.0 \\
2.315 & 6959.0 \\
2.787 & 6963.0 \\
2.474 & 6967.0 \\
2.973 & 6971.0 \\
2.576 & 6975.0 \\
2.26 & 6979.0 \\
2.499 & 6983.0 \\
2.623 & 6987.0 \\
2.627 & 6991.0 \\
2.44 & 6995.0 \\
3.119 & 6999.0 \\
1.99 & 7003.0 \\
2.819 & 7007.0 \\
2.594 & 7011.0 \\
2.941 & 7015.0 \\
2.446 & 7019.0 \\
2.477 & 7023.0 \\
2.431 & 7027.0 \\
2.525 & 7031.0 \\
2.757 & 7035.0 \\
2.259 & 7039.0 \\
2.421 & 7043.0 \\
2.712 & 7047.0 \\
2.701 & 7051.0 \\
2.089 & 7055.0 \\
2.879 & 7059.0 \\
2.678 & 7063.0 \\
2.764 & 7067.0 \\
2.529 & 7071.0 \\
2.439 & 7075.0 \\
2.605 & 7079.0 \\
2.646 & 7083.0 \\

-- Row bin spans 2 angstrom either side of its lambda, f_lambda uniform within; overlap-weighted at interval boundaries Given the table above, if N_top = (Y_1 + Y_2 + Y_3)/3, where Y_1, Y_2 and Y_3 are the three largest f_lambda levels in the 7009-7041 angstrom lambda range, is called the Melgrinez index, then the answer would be 2.76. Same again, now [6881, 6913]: 2.76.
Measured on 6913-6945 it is 2.78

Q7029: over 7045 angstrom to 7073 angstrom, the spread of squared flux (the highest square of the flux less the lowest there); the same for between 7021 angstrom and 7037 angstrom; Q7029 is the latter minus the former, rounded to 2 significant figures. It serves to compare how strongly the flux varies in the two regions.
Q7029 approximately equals -2.2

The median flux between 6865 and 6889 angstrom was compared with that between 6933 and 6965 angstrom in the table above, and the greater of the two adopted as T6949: 2.76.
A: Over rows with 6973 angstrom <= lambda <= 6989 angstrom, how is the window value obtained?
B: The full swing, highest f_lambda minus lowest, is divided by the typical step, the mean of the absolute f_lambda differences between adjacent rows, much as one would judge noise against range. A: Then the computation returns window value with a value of 1.60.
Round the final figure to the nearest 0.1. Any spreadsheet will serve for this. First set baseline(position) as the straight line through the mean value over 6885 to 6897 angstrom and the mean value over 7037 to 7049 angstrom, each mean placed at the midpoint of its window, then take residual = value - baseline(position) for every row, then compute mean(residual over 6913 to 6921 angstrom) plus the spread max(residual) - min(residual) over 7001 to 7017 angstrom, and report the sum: 1.2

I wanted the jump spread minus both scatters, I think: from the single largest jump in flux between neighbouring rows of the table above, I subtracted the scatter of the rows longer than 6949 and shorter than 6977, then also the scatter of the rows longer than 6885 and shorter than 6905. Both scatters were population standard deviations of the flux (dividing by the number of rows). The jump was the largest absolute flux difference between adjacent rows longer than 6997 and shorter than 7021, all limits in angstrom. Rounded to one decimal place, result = 0.6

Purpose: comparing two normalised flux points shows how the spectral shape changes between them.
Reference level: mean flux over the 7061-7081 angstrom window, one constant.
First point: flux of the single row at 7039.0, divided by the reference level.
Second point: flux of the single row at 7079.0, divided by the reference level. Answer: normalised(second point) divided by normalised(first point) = 1.15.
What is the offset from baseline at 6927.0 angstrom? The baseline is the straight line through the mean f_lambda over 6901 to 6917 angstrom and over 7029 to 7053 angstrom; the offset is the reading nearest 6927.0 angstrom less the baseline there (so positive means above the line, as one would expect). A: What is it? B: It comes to -0.14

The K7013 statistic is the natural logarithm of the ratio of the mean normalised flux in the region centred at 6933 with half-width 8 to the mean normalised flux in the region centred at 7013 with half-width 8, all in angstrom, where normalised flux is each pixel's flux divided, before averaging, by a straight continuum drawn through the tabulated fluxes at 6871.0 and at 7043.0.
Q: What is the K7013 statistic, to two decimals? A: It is -0.17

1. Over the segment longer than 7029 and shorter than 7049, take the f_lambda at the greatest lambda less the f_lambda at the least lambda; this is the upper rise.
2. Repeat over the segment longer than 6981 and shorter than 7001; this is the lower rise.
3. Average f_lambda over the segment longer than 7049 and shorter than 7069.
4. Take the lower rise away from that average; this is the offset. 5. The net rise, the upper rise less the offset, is -1.82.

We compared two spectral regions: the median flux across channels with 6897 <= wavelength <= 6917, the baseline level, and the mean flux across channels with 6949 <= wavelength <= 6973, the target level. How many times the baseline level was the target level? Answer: 1.04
